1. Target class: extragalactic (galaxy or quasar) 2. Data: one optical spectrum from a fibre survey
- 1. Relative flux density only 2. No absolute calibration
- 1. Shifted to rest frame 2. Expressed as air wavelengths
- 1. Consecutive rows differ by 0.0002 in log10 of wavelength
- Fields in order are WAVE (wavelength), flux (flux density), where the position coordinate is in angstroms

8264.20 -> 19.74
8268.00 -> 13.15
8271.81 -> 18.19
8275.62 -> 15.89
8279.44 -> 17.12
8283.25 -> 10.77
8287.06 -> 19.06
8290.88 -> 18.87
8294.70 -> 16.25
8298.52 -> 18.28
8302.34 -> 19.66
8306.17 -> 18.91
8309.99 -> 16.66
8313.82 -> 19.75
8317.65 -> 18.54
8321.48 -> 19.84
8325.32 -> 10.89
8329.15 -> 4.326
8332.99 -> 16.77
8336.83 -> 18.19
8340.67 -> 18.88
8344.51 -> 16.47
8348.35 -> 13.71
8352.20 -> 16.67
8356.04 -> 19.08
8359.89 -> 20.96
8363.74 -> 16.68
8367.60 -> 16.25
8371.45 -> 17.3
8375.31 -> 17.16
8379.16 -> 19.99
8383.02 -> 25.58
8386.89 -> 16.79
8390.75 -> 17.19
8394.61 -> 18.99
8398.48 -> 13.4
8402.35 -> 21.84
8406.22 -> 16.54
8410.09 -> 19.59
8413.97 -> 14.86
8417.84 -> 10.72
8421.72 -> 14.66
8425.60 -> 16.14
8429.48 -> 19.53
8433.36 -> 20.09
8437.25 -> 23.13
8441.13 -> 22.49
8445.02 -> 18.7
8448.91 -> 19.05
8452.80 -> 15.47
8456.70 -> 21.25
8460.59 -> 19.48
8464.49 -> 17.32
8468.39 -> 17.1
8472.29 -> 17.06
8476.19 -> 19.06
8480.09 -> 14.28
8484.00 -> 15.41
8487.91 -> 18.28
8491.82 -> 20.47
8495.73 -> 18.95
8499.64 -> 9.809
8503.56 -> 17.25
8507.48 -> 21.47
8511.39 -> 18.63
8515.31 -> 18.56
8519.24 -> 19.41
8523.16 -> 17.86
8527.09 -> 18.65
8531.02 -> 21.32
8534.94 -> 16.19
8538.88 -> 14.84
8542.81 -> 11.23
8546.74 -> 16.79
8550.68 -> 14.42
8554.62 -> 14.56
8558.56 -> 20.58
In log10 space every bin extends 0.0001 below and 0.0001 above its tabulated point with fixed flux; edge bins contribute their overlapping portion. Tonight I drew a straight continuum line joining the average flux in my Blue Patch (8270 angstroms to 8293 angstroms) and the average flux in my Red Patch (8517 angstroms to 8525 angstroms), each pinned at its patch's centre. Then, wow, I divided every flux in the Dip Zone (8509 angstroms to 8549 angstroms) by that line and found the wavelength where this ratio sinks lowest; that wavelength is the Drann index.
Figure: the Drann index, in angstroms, 8542.81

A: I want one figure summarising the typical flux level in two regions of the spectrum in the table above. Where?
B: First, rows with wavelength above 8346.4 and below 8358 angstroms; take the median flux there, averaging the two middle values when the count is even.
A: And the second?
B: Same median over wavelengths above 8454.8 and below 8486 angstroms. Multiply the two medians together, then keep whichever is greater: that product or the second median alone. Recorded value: 287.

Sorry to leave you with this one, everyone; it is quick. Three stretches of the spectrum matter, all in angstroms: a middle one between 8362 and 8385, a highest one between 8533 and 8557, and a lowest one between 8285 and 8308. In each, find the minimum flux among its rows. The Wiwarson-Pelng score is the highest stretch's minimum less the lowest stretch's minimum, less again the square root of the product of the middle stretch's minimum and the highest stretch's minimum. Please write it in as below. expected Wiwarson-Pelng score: -19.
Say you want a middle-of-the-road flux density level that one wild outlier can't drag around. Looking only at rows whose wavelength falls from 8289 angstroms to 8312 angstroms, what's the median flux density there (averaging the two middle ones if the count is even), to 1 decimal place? 18.6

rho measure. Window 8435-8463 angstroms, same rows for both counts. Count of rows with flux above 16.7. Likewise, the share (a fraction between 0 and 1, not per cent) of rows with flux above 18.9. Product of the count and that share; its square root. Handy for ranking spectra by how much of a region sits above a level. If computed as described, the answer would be 2.1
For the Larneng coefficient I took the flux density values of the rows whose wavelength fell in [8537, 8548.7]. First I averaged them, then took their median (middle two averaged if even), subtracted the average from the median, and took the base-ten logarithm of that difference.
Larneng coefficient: -0.26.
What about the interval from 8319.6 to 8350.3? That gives 0.24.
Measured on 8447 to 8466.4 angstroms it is -0.27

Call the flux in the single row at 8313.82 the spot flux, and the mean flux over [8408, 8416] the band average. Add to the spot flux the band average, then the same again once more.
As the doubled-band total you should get 54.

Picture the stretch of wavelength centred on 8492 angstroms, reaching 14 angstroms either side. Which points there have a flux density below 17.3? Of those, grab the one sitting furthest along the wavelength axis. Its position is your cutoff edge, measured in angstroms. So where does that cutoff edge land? 8503.56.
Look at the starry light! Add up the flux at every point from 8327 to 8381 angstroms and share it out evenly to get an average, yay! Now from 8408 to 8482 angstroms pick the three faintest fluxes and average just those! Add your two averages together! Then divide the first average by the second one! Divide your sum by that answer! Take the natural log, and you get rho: 3.2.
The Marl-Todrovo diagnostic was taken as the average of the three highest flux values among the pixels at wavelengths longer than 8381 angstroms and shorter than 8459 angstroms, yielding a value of 23.7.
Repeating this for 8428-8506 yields 22.3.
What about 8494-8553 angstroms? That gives 20.7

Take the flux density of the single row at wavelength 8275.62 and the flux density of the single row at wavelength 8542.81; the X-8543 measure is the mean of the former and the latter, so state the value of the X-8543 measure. 13.6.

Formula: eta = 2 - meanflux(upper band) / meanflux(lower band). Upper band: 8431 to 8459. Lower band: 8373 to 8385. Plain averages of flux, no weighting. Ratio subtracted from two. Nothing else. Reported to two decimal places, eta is 1.04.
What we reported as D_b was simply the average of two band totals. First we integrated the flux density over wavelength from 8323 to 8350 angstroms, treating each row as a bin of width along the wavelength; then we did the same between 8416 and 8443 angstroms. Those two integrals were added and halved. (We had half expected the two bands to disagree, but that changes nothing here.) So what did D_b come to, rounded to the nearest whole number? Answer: 437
